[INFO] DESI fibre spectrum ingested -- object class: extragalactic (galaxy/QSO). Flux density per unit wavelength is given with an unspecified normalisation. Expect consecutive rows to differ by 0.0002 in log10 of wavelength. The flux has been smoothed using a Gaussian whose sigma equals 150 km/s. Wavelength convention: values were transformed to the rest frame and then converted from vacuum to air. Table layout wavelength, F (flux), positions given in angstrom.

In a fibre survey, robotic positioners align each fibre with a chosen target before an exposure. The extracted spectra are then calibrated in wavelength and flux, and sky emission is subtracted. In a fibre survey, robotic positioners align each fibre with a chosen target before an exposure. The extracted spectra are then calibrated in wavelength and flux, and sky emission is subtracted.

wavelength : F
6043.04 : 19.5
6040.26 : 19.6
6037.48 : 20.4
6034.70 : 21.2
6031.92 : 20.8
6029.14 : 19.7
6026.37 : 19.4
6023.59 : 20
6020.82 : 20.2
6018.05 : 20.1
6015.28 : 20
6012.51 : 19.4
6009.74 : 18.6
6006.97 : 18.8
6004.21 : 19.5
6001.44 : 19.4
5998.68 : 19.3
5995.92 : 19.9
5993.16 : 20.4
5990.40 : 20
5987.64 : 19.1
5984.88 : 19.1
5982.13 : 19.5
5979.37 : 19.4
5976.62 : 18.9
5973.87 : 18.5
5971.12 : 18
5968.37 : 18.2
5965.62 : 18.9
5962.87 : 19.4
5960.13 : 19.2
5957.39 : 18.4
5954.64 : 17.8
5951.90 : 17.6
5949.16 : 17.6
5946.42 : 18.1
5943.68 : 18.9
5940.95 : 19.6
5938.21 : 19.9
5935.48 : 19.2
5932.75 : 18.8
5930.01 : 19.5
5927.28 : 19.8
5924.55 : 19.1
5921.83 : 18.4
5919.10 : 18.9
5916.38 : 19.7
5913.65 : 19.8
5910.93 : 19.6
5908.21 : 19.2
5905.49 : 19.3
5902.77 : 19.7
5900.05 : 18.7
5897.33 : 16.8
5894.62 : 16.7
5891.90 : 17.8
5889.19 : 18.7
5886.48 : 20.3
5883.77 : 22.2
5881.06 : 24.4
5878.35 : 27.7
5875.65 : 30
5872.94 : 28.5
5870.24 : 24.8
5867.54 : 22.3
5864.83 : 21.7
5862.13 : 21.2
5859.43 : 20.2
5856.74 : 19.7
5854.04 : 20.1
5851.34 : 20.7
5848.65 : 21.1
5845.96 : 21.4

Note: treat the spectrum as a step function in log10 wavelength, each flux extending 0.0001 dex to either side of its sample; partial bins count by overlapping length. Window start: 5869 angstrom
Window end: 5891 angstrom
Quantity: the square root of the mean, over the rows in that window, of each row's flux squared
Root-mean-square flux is 24.9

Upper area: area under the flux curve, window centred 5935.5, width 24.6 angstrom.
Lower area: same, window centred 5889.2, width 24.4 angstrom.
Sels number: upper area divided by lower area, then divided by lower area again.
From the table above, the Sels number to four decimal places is 0.0019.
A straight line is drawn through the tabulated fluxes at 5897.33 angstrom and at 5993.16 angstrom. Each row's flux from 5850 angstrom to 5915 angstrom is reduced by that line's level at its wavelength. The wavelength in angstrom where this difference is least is 5897.33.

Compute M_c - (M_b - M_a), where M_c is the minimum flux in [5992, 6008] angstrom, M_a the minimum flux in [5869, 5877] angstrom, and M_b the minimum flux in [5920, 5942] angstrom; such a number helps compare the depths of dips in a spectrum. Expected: 25.2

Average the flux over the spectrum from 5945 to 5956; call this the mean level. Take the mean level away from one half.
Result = -17.3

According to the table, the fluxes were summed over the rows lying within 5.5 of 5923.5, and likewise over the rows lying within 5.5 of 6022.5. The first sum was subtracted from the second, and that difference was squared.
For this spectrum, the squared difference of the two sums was 12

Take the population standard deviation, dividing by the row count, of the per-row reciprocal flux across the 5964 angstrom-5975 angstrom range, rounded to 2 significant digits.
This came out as 0.0010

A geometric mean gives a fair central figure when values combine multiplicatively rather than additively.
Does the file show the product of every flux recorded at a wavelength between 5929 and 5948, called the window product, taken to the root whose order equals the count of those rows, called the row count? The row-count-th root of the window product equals 19.1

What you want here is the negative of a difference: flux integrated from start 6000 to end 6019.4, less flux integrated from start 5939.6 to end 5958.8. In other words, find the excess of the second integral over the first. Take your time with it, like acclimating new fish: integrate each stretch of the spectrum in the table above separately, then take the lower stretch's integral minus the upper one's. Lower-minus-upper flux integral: -25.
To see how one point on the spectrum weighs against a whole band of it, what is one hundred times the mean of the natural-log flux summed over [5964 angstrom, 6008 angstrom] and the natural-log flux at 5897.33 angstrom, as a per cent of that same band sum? 53.0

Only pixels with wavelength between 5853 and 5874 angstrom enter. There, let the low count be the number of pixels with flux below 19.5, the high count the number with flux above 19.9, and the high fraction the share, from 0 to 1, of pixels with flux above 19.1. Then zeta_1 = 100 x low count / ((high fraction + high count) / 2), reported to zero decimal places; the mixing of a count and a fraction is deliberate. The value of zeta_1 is 0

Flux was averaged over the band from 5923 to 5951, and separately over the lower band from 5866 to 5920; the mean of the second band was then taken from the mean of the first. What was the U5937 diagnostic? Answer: -2.2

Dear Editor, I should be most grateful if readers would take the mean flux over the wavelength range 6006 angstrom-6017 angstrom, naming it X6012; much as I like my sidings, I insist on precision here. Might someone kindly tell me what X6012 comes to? 19.2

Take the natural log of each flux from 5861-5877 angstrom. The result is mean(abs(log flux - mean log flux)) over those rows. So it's 0.121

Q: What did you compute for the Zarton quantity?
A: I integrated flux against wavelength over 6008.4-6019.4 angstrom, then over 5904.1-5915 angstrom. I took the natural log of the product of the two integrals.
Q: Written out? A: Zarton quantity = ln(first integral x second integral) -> 10.7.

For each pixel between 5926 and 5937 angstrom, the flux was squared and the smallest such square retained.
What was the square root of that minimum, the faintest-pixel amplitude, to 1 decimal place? 18.8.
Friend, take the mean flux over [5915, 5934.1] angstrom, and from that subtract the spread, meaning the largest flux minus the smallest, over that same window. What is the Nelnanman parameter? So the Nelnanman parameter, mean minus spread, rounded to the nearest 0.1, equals 17.8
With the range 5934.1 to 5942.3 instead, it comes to 18.9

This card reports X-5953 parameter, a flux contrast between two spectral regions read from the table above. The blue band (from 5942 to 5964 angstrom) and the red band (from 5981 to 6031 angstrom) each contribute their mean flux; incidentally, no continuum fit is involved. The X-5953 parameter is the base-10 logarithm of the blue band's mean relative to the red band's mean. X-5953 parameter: -0.028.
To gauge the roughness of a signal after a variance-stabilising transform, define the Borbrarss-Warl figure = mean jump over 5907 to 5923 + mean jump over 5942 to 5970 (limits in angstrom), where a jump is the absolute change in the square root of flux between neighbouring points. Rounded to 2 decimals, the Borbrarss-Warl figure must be 0.10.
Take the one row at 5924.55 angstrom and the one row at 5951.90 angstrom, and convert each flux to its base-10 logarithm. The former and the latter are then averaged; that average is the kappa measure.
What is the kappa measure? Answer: 1.26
